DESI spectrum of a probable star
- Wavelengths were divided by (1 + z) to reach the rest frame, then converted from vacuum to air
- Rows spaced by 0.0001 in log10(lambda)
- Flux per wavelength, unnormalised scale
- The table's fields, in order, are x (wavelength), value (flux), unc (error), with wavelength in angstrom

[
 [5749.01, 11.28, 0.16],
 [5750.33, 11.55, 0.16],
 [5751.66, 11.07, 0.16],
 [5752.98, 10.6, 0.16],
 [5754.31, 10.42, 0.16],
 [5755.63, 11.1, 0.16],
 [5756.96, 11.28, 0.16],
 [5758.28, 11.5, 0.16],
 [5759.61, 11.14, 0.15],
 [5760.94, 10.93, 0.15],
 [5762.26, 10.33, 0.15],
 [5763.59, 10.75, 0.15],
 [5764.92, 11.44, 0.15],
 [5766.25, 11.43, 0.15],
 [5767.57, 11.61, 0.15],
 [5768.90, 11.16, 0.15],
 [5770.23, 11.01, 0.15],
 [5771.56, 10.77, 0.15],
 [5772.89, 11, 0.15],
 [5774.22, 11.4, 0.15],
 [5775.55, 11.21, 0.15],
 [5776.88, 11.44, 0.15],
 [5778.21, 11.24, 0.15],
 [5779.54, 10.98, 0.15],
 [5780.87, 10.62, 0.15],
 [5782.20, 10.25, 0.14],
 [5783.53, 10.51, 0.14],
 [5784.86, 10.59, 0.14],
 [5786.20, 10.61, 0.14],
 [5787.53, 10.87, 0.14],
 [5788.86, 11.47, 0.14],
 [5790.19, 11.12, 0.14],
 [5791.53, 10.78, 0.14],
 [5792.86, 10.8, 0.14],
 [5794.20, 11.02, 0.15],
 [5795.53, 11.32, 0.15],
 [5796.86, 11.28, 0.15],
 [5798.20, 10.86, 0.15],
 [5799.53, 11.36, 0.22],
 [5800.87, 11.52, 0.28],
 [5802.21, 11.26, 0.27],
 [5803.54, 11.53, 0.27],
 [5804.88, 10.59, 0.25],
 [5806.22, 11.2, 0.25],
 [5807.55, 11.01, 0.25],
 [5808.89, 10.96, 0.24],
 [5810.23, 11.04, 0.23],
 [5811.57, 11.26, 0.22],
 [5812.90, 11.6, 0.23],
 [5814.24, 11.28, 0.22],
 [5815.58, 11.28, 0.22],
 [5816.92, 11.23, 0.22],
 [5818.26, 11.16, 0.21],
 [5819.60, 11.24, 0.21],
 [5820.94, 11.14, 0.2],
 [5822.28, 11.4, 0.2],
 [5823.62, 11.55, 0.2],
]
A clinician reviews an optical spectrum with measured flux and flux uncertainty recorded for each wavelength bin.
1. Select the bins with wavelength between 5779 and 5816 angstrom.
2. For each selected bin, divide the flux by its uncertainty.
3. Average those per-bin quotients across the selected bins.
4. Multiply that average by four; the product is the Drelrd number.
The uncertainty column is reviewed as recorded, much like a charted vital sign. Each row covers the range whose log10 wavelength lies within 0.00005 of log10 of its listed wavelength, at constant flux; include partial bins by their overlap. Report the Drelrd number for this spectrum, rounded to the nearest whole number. 249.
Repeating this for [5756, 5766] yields 289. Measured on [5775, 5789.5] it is 302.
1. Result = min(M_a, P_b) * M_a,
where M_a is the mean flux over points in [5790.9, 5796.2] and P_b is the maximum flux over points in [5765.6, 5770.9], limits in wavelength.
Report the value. 121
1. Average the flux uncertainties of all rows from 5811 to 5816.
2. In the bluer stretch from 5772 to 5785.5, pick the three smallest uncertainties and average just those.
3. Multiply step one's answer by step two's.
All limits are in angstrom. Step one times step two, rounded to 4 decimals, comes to 0.0312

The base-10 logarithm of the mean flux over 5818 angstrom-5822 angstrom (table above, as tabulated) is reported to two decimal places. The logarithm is 1.05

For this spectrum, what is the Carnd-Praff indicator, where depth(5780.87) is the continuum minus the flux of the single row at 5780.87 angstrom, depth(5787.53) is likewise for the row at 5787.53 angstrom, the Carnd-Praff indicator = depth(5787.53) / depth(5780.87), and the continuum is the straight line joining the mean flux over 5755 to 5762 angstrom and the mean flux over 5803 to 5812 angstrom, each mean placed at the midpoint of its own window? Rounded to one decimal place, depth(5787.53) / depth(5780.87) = 0.5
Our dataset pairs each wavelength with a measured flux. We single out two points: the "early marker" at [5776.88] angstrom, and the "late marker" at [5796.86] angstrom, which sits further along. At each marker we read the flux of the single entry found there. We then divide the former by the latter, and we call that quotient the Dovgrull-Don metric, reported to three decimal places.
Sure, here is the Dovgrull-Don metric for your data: 1.014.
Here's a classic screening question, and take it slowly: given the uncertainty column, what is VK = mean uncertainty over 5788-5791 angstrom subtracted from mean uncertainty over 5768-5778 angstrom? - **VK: 0.010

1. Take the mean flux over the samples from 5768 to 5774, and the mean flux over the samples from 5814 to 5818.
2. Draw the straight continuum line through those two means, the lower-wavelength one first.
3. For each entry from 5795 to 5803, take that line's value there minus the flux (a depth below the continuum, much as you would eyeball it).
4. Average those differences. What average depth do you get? -0.11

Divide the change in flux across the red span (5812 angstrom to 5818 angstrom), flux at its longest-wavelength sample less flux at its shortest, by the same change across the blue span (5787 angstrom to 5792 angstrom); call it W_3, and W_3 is 4.1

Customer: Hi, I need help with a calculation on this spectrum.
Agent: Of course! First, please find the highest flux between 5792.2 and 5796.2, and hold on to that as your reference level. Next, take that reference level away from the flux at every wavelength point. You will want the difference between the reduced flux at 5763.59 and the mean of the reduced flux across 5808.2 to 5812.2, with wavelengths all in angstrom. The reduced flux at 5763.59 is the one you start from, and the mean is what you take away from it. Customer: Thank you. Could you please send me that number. -0.3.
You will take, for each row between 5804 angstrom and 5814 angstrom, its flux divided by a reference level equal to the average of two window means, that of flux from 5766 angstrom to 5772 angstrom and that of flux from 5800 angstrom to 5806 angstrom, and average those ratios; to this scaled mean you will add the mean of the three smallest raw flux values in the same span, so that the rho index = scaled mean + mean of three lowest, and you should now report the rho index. 11.8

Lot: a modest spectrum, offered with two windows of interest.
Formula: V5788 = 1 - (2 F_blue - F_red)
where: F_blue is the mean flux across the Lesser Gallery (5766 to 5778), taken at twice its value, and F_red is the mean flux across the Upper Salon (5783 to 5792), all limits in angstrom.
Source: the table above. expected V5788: -10.6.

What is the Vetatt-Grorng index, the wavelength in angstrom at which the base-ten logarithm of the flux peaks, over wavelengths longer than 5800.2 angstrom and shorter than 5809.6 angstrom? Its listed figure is 5803.54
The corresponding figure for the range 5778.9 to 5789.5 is 5788.86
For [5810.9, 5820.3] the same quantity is 5812.90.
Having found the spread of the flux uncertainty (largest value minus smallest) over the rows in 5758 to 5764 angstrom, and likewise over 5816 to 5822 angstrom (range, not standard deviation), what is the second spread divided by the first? 2.0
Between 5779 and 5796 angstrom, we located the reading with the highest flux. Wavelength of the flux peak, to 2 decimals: 5788.86 angstrom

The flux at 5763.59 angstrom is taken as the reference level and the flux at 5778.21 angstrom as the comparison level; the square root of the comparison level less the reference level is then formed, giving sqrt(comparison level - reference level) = 0.7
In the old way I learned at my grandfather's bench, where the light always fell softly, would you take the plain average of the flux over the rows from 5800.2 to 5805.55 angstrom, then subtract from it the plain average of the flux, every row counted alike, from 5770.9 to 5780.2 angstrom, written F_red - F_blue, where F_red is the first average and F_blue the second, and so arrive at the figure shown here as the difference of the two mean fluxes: 0.1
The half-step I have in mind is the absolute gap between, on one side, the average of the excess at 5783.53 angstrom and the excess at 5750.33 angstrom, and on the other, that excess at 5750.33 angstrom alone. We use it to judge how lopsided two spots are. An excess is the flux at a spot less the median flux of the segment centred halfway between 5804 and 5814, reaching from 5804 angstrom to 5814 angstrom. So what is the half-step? 0.52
